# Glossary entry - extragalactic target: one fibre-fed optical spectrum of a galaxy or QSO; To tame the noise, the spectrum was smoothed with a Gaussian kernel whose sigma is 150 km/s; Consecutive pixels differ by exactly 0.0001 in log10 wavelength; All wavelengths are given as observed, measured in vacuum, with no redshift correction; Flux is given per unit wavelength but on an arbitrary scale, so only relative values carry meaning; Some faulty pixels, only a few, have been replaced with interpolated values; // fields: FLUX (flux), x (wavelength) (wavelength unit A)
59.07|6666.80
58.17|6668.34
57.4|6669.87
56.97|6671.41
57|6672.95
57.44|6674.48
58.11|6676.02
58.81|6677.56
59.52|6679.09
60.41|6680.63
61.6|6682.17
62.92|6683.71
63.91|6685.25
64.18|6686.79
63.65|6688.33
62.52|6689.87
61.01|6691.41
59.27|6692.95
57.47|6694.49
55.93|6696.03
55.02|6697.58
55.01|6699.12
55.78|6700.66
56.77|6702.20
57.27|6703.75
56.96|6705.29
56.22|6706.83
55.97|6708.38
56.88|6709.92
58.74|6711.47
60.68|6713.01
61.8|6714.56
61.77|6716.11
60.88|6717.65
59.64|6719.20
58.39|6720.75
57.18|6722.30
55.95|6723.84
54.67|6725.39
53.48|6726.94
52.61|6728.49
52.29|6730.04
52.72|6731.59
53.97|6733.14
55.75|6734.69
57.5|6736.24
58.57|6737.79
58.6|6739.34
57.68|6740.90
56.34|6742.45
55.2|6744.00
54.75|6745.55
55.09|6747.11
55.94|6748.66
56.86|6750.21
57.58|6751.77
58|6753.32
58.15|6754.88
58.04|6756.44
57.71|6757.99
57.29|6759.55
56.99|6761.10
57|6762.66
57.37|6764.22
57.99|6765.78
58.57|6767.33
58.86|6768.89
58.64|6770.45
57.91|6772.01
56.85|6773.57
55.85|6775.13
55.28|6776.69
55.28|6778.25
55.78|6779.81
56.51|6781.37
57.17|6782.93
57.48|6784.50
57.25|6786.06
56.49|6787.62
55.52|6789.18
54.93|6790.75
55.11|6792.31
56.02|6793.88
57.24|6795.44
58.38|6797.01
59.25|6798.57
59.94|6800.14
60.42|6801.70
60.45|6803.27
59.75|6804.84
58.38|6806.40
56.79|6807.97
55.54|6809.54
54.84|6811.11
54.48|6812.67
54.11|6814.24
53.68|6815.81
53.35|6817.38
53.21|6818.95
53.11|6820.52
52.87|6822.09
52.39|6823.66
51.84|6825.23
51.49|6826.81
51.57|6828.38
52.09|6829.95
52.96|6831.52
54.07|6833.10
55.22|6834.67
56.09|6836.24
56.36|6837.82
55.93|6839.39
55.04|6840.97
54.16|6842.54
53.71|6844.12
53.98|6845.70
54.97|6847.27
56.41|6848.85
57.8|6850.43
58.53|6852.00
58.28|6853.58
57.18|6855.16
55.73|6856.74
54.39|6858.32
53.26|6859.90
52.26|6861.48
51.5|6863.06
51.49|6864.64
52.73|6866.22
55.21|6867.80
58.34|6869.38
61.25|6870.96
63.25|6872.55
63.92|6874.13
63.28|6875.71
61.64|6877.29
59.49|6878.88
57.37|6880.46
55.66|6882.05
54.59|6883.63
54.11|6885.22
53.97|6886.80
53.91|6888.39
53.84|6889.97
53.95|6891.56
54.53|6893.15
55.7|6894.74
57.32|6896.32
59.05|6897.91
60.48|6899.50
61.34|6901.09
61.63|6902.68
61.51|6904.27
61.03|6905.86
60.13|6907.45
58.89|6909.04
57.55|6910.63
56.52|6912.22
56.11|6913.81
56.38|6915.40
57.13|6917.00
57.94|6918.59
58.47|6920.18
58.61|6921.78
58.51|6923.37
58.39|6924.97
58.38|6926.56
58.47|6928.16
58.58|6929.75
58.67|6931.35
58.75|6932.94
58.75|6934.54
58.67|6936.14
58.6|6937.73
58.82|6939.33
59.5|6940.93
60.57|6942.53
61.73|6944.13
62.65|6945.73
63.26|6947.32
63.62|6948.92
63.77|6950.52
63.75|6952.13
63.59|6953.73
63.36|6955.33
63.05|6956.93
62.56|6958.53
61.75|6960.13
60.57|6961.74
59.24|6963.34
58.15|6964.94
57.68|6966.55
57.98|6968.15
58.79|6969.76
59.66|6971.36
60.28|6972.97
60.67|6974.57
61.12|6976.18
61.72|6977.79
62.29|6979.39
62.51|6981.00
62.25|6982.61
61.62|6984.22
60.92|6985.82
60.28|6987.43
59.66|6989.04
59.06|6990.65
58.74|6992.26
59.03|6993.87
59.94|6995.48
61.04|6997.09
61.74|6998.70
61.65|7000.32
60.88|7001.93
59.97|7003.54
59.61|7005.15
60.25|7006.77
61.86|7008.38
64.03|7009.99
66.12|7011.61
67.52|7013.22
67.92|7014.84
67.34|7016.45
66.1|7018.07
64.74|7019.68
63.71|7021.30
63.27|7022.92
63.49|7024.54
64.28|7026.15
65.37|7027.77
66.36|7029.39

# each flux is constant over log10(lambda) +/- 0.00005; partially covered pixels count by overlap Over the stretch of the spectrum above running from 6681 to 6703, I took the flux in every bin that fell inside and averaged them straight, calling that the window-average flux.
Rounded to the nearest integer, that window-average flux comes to 60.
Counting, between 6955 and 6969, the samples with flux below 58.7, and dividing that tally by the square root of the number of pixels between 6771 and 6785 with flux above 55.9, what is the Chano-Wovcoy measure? 1.3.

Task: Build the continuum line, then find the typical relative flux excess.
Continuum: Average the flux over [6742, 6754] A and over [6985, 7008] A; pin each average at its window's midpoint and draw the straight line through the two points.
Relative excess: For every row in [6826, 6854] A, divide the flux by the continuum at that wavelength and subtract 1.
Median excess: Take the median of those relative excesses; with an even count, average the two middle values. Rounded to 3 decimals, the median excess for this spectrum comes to -0.048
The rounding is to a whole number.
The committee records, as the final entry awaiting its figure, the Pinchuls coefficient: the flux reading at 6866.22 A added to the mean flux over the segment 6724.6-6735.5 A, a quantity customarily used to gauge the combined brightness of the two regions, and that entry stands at 106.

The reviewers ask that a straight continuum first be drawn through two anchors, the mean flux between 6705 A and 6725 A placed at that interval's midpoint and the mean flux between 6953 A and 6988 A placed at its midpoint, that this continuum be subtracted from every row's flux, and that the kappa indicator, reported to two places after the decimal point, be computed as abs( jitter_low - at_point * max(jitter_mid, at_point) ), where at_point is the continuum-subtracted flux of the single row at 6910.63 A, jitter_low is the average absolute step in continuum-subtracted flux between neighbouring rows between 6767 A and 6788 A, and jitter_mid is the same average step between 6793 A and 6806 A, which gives 2.57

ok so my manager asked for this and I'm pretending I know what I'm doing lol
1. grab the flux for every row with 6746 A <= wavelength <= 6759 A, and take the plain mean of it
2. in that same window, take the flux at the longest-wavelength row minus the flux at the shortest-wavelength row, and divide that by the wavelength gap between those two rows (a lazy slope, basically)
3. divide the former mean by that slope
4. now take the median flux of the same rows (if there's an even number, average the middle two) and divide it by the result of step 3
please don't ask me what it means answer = 0.2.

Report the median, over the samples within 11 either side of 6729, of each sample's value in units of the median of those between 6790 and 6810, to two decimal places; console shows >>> 0.96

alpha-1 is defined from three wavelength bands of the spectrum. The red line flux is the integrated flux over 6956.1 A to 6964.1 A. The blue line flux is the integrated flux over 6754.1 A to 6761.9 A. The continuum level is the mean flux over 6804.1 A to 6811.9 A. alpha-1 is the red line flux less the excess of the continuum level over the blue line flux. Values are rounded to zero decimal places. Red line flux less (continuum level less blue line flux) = 884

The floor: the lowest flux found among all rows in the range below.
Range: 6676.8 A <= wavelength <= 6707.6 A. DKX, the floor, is 55.01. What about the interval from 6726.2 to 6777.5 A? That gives 52.29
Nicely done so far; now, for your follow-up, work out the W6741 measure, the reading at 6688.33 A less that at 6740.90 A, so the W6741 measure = 6.0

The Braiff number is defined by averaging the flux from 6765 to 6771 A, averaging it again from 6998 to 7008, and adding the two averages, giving 119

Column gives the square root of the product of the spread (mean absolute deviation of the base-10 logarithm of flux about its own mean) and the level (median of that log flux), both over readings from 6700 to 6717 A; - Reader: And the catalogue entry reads 0.159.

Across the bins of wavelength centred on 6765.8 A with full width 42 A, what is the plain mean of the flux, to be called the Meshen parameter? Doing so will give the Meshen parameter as 57.0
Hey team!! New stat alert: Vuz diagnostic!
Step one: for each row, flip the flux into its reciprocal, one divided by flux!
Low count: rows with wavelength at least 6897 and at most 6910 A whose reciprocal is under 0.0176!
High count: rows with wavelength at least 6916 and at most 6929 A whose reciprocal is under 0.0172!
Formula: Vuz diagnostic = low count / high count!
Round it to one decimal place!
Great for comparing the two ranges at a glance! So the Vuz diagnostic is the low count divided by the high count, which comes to 1.3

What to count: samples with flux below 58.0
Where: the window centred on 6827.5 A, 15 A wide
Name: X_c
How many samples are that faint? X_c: 10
